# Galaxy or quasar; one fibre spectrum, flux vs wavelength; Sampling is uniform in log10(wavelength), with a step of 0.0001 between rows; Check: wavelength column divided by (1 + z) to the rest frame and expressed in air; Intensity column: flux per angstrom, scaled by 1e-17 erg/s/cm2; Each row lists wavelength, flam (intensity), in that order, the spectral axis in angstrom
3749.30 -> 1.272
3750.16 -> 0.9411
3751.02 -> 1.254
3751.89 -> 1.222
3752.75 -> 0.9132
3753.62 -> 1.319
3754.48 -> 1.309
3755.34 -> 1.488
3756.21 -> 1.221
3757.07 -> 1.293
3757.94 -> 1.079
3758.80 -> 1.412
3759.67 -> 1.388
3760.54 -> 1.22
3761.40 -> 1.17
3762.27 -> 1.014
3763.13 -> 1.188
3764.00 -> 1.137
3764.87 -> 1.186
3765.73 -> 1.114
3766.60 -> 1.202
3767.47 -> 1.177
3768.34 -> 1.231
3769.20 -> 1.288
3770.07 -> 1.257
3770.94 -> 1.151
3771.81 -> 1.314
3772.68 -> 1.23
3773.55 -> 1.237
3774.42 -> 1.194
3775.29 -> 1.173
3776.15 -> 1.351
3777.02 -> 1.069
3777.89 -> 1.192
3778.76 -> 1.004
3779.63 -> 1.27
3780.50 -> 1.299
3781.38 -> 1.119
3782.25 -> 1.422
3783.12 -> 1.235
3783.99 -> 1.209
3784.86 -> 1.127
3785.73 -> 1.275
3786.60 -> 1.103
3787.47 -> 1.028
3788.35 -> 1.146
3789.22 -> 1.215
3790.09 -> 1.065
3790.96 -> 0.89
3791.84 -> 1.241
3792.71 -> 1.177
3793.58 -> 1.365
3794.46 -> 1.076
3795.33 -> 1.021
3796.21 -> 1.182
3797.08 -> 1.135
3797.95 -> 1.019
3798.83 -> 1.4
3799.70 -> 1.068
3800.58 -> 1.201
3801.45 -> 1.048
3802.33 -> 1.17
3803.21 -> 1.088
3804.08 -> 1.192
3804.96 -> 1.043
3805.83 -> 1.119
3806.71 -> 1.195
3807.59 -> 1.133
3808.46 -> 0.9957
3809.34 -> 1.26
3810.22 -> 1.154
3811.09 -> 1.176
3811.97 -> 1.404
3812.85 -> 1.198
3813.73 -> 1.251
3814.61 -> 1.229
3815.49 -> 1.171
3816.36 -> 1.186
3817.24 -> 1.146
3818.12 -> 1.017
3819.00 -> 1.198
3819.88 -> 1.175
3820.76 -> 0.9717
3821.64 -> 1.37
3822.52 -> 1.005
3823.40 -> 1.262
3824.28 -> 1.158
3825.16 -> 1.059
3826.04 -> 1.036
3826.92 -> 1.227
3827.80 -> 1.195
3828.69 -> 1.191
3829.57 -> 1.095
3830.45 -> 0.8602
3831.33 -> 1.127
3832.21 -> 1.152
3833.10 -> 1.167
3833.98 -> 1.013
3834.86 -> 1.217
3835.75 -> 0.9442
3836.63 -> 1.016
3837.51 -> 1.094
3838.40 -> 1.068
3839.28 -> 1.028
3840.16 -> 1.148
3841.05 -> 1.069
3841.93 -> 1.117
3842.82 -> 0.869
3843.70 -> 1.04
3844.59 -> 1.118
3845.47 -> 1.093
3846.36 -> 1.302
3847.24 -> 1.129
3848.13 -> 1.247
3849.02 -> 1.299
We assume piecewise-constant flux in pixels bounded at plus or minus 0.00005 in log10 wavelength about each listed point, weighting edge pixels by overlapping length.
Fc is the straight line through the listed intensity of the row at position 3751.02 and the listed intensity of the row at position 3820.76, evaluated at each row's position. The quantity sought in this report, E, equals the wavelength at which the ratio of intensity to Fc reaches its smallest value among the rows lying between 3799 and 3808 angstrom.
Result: 3801.45 angstrom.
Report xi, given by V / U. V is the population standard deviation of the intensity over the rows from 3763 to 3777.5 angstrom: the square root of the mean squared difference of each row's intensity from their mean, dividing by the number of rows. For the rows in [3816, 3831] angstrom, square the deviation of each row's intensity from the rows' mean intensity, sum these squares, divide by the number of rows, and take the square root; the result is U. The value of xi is 0.58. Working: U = 0.120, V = 0.07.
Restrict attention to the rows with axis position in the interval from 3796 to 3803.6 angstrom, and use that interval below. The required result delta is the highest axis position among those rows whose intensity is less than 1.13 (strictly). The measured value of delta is 3803.21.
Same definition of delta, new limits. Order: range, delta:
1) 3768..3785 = 3784.86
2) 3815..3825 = 3822.52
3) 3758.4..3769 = 3765.73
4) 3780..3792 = 3790.96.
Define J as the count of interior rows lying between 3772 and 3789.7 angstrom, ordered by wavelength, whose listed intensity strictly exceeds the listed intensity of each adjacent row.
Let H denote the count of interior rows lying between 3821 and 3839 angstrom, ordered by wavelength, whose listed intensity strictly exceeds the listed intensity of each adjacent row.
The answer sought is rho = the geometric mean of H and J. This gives 5.48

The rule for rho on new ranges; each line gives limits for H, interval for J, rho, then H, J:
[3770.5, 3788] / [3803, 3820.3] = 7.00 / 7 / 7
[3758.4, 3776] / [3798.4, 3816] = 6.48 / 6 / 7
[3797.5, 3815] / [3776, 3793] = 6.93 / 8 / 6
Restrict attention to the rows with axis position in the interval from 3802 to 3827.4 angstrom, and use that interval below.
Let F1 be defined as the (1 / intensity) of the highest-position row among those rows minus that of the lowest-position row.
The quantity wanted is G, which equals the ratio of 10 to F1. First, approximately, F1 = -0.040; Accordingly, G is -252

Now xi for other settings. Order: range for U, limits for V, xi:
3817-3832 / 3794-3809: 0.80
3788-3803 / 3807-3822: 0.90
